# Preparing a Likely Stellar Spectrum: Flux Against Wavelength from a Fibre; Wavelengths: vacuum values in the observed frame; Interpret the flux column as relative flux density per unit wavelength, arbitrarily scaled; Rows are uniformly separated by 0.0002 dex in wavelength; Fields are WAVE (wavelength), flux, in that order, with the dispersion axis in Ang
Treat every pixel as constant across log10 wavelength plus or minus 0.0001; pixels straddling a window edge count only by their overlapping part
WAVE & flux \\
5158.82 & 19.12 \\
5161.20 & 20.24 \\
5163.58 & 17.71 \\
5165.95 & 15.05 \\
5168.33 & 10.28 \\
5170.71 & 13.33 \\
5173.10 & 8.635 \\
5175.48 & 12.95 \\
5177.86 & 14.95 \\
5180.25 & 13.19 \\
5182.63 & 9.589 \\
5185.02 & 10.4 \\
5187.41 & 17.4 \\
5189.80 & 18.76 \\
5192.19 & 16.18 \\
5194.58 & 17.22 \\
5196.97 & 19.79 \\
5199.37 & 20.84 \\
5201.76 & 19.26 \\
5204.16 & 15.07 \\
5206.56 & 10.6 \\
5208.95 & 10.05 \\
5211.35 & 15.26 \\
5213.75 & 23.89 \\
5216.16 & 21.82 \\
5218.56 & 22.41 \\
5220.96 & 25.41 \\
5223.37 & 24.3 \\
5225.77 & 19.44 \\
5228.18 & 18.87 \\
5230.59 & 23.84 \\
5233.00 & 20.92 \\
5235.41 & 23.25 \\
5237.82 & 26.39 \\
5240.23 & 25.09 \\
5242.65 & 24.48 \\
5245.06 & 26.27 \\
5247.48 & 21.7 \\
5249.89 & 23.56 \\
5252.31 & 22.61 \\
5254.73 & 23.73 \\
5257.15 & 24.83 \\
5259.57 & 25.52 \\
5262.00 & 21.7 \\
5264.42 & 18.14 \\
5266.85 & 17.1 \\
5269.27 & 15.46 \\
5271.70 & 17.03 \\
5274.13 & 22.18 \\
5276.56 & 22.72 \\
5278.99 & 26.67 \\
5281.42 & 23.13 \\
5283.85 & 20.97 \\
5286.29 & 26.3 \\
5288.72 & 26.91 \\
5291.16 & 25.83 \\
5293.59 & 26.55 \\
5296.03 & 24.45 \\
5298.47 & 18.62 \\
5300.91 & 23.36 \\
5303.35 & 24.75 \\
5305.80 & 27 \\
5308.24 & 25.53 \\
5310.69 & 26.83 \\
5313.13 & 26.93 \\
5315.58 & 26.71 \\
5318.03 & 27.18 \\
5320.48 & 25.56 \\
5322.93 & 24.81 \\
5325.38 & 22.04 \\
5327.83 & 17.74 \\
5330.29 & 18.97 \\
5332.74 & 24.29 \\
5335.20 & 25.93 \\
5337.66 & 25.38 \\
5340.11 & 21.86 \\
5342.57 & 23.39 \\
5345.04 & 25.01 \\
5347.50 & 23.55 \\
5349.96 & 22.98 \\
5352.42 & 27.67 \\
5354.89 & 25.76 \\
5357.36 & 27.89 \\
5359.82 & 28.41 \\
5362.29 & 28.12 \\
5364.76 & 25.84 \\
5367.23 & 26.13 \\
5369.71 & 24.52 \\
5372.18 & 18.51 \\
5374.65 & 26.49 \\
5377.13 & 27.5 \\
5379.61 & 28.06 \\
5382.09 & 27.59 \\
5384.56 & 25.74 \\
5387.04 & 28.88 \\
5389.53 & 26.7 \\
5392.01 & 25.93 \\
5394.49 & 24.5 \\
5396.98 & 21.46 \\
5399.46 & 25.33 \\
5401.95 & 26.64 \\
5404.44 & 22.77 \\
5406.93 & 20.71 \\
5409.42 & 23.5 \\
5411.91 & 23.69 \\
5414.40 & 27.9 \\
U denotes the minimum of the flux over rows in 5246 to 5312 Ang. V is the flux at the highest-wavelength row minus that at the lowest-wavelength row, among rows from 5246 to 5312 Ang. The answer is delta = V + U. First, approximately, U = 15.46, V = 5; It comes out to 20.6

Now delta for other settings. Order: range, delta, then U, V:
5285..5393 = 17.4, 17.74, 0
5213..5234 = 15.9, 18.87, -3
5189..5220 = 13.7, 10.05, 4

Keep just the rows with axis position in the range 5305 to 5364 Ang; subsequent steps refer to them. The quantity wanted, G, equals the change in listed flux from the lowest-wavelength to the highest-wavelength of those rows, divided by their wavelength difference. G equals 0.02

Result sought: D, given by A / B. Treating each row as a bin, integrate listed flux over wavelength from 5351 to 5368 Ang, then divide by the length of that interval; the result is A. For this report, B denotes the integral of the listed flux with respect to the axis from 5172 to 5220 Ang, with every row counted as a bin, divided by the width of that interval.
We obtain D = 1.70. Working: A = 27.1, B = 16.0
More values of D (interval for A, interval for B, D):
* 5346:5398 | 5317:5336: 1.11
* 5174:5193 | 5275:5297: 0.57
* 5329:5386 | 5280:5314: 1.02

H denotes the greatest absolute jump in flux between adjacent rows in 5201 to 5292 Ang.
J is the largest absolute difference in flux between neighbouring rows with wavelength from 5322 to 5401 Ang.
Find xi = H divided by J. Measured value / 1.1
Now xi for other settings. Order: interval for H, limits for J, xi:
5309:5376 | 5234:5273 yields 1.7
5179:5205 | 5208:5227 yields 0.8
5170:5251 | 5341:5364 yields 1.8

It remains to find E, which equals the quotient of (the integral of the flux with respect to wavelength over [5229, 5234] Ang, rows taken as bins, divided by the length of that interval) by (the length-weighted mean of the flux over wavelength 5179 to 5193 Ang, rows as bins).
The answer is 1.6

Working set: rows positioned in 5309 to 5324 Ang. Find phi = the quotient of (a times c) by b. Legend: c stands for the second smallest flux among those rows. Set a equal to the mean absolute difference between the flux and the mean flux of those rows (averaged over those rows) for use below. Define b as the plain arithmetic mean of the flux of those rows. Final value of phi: 0.7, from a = 0.8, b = 26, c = 25.56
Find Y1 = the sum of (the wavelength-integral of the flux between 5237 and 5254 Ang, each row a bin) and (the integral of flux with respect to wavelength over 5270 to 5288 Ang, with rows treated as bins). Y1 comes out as 819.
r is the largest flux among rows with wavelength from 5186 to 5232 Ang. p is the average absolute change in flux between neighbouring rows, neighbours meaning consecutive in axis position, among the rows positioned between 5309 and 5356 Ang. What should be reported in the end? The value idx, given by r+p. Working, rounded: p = 1.90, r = 25.41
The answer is 27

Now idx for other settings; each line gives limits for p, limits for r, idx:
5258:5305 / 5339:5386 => 31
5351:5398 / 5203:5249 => 28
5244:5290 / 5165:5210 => 23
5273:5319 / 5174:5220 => 26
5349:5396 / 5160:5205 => 23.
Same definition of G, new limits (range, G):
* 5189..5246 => 0.14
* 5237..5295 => 0.00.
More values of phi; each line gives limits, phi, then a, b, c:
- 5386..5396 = 1.3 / 1.3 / 27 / 25.93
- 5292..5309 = 1.8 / 1.9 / 24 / 23.36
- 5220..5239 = 2.0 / 2.3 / 23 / 19.44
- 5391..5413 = 1.4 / 1.6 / 24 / 21.46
